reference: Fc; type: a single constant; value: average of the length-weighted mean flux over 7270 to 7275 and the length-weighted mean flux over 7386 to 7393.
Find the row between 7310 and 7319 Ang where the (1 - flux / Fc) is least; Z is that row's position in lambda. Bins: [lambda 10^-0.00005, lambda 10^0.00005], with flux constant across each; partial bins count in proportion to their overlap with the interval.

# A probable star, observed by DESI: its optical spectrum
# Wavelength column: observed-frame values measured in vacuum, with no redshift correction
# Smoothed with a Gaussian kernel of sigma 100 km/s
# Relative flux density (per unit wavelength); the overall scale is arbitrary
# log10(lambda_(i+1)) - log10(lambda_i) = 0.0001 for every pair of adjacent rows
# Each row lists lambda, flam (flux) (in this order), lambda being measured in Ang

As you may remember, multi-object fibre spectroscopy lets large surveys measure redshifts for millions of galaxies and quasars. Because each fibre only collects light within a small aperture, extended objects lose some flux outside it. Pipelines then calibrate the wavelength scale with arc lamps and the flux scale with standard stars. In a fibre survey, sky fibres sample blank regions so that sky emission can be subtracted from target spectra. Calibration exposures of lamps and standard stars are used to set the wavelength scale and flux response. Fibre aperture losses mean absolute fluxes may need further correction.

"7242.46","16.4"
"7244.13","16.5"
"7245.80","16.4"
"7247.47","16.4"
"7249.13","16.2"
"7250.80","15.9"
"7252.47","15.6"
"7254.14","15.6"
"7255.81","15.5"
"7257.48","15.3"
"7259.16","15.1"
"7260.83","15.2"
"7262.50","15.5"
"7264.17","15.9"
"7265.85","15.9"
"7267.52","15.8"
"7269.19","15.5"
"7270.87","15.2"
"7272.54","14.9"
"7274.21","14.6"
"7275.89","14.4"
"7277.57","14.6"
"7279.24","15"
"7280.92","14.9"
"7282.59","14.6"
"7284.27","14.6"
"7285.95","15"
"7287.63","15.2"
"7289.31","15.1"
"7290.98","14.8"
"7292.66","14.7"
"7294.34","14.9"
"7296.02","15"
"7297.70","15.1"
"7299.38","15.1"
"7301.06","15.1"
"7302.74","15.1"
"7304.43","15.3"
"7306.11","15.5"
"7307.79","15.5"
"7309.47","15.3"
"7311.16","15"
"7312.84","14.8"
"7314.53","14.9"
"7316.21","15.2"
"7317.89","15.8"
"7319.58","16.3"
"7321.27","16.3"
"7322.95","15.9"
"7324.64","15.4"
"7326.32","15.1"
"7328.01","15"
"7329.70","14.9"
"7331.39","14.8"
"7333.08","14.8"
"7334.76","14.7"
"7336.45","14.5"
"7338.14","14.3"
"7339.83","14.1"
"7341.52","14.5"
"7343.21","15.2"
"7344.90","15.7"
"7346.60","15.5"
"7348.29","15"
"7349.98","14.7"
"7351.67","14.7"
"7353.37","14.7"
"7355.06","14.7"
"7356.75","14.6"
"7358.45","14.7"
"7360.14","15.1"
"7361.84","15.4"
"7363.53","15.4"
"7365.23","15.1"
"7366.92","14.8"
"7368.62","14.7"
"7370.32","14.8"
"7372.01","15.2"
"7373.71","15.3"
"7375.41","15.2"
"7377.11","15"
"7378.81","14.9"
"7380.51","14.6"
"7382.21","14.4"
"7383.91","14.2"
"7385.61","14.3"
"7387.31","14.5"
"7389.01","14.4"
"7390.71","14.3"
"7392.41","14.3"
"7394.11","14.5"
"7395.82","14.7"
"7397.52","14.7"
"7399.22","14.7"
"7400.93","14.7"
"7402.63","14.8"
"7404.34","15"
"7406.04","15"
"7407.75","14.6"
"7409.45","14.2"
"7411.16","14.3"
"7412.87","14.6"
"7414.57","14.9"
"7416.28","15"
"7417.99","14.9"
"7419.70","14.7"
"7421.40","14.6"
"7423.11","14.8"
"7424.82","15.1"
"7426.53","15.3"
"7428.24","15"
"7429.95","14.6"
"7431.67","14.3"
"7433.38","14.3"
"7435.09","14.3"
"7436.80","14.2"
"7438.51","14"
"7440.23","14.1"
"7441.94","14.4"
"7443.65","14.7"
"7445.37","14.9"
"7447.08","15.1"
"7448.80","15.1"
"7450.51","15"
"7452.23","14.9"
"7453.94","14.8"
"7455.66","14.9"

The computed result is 7317.89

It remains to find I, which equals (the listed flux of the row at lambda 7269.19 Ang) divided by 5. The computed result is 3.10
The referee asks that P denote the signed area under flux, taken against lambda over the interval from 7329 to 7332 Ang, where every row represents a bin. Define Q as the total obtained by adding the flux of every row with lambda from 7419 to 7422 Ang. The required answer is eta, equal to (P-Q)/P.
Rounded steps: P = 45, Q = 29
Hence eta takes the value 0.34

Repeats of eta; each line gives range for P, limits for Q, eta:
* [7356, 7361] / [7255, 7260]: 0.38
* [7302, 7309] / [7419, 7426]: 0.45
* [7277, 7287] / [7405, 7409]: 0.80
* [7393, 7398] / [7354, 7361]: 0.19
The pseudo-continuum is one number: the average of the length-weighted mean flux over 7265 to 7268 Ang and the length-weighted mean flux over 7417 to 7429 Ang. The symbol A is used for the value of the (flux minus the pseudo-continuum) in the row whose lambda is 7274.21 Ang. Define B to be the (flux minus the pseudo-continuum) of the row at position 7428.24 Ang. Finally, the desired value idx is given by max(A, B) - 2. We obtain -2.38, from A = -0.78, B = -0.38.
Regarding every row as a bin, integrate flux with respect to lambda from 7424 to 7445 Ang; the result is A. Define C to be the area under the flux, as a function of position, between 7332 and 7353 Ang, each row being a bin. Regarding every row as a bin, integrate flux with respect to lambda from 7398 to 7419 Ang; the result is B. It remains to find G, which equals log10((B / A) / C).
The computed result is -2.487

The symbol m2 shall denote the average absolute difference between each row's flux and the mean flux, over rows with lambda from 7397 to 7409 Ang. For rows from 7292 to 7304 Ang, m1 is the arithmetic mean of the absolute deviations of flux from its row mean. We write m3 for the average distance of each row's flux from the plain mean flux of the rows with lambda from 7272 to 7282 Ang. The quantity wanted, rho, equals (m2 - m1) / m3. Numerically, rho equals 0.06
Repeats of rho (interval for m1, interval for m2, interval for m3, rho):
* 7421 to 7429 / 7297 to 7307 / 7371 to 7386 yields -0.20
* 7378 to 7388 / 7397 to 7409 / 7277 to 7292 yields -0.29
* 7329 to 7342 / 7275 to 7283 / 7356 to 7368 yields -0.09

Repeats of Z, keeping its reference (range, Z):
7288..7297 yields 7289.31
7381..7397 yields 7395.82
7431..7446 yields 7445.37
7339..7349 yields 7344.90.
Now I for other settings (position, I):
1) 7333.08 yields 2.96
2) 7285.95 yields 3.00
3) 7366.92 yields 2.96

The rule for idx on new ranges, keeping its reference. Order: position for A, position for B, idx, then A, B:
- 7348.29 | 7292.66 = -2.38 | -0.38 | -0.68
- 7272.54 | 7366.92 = -2.48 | -0.48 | -0.58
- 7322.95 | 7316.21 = -1.48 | 0.52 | -0.18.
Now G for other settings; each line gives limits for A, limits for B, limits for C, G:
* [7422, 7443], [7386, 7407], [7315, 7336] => -2.505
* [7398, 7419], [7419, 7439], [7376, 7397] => -2.509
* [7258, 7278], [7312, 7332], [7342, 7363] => -2.494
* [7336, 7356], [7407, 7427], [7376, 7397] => -2.486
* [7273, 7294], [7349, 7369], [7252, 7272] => -2.510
